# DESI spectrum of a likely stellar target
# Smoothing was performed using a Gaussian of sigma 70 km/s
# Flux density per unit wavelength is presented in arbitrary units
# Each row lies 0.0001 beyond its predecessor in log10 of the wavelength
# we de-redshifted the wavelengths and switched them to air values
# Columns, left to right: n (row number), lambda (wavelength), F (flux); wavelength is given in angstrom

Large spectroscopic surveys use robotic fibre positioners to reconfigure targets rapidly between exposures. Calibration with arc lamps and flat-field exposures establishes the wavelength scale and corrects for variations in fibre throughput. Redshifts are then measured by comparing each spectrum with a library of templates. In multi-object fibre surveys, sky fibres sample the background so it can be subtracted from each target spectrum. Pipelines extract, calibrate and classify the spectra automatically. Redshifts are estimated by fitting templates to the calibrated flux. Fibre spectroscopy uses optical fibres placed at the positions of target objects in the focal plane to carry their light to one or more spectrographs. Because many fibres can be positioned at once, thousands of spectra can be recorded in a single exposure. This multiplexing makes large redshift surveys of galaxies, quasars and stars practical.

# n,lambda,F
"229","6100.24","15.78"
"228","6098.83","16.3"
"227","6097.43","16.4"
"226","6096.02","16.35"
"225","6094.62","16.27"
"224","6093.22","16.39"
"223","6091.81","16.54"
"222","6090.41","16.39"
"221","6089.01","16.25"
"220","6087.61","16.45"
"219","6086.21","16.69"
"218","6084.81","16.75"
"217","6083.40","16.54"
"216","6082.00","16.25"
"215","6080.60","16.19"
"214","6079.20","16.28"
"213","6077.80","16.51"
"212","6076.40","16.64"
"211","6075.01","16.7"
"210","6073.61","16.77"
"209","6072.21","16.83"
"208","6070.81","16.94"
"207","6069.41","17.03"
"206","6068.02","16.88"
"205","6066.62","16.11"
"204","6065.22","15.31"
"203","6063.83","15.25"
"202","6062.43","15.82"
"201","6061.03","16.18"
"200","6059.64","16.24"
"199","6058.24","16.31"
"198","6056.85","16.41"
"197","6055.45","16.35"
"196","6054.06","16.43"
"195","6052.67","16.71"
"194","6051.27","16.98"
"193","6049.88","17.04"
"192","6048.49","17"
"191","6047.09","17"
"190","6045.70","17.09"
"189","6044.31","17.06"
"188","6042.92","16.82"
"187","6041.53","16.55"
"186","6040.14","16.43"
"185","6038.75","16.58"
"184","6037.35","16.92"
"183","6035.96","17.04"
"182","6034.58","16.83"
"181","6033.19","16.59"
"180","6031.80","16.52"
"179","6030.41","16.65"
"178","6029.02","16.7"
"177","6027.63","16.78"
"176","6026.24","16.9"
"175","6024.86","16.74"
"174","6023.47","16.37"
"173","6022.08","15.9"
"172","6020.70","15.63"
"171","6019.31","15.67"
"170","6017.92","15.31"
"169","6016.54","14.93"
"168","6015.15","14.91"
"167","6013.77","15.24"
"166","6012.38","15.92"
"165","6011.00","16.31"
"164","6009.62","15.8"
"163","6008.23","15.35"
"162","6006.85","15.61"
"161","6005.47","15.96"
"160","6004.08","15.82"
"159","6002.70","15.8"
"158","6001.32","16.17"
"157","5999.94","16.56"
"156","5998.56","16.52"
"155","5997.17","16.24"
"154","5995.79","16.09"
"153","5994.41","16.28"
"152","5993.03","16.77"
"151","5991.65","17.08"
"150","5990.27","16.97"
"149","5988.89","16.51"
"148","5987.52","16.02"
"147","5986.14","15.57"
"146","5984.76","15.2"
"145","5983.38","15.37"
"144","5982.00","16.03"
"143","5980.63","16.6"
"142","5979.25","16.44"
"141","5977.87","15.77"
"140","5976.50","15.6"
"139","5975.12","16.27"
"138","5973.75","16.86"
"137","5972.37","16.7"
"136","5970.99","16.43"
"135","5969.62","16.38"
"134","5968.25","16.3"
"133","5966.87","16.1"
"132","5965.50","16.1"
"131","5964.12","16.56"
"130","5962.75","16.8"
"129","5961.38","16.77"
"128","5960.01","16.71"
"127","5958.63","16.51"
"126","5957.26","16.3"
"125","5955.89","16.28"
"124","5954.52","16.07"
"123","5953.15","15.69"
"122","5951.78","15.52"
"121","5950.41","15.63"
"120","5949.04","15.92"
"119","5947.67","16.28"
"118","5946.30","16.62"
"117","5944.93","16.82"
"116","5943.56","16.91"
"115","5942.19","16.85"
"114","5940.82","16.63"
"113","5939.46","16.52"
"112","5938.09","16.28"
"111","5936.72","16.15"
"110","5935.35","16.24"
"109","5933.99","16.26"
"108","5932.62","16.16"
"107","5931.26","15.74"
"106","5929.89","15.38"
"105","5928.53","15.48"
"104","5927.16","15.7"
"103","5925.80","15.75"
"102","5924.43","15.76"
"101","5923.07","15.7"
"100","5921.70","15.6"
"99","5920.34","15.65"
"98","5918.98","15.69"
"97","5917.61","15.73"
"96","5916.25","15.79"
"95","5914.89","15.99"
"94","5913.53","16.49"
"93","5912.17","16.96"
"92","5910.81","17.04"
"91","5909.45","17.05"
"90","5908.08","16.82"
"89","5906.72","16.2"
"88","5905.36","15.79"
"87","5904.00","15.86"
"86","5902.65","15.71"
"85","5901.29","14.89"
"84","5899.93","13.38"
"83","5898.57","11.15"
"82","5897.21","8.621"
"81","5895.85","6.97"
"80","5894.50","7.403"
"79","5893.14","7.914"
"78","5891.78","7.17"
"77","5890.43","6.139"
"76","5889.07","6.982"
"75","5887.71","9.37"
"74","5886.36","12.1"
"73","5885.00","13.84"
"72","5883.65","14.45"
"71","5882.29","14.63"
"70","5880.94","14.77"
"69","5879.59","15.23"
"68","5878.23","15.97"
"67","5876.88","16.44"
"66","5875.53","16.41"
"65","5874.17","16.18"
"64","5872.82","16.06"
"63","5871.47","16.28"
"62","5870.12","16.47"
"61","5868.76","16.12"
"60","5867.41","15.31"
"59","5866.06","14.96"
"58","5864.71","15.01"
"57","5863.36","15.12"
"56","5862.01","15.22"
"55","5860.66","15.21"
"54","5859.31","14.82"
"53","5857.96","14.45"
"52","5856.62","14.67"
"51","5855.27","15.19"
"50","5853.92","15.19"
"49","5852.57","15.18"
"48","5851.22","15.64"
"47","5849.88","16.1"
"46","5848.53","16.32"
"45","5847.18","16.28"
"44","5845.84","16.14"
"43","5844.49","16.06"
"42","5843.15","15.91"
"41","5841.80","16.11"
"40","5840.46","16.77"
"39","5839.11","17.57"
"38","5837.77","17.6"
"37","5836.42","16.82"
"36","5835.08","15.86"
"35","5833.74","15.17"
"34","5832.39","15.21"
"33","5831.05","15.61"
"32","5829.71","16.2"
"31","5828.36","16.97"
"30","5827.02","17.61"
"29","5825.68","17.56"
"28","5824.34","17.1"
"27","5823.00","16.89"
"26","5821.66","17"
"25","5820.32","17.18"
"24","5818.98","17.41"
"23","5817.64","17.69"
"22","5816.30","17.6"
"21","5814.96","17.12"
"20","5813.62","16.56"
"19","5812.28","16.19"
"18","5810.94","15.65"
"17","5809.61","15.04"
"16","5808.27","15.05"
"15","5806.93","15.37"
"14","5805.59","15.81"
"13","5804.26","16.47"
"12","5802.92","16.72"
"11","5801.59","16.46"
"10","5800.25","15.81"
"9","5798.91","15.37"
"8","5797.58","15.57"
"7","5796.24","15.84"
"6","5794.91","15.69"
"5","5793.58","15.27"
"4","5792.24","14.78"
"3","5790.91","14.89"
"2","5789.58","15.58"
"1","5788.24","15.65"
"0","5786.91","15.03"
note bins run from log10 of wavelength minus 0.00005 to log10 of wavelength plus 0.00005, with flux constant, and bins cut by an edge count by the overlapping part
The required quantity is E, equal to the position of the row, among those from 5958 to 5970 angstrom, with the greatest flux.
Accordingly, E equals 5962.75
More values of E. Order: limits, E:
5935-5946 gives 5943.56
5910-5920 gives 5910.81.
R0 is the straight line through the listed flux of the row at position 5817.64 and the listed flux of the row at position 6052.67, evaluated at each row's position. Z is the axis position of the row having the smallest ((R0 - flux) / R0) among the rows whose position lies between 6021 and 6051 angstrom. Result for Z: 6045.70 angstrom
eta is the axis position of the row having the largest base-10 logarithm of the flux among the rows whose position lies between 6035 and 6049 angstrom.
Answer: 6045.70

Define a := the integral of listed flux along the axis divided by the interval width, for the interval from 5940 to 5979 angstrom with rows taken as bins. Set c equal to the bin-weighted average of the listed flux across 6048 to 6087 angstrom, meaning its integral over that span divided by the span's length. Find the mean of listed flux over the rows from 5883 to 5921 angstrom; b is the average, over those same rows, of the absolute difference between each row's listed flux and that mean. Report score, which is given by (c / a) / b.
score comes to 0.30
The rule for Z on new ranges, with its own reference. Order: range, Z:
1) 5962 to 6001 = 5991.65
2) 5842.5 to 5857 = 5848.53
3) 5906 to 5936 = 5909.45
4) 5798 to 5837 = 5817.64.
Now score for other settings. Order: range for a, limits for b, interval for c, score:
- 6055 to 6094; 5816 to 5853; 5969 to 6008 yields 1.38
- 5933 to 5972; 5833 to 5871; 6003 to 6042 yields 1.46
